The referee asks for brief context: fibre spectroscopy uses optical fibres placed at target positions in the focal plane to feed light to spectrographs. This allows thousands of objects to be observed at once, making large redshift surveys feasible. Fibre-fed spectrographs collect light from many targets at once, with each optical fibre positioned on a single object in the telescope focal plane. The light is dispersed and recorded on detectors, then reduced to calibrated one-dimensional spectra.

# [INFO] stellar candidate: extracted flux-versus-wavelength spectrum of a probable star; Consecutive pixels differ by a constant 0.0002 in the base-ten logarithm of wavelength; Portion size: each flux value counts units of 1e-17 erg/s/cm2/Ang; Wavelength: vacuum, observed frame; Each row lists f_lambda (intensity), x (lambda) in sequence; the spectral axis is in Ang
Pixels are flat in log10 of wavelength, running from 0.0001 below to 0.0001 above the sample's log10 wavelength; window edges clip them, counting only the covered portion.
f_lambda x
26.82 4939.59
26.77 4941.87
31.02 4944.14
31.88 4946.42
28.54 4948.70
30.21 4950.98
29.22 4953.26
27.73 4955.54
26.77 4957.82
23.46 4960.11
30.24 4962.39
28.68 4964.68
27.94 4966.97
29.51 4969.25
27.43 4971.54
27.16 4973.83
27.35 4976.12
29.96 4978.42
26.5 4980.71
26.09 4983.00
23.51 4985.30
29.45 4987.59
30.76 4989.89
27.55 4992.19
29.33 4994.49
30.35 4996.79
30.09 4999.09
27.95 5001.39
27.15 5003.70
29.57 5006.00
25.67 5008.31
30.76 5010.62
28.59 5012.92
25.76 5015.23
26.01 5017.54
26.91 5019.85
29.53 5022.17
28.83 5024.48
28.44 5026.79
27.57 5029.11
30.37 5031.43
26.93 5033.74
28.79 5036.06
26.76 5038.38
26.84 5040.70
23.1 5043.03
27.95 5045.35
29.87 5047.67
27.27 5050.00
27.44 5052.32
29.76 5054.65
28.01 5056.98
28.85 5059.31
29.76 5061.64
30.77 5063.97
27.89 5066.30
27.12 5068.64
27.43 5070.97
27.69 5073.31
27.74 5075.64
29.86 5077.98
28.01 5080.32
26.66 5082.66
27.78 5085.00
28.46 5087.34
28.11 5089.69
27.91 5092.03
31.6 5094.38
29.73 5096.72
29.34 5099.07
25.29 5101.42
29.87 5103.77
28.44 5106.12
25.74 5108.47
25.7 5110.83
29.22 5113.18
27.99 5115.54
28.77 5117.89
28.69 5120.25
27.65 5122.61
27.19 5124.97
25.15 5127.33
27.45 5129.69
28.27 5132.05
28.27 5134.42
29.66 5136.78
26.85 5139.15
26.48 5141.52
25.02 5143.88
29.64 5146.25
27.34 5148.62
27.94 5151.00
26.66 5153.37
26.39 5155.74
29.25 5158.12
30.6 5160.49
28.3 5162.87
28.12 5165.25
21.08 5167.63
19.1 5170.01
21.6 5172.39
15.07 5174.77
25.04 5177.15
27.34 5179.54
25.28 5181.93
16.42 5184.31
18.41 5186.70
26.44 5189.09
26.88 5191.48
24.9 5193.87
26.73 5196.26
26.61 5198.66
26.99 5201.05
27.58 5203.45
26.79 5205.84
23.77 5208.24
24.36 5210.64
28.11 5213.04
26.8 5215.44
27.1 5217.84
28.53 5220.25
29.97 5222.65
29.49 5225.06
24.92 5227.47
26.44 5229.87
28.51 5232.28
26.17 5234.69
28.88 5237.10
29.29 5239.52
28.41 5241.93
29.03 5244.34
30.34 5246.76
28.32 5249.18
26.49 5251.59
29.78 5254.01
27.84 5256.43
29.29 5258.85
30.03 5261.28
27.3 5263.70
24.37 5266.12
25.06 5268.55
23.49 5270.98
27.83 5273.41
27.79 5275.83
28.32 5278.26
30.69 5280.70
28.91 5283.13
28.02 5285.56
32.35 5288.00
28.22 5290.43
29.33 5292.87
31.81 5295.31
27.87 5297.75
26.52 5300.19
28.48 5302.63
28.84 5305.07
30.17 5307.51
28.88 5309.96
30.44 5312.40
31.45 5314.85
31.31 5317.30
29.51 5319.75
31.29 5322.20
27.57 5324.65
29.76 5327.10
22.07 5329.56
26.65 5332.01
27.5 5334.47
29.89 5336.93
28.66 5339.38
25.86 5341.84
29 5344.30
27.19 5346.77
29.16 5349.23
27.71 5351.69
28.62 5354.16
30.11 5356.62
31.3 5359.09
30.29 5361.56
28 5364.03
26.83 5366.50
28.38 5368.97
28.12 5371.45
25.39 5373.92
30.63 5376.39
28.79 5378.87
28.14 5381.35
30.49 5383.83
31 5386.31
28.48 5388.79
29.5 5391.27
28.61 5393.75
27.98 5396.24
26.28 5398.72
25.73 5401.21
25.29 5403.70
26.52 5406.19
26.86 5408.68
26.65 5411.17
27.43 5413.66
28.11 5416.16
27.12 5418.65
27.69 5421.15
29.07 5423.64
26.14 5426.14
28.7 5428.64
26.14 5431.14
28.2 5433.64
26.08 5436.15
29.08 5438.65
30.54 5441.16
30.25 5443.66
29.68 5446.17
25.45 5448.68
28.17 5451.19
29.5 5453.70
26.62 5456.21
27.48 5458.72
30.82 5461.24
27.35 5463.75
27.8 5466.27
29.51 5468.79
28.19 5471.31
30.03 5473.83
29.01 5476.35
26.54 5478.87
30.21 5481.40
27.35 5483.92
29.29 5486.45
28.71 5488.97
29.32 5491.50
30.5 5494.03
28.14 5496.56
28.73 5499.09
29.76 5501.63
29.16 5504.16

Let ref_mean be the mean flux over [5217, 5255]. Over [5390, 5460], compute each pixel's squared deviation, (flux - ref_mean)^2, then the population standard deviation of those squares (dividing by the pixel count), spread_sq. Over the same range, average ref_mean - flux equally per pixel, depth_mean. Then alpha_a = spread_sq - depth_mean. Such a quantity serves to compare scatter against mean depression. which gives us 1.8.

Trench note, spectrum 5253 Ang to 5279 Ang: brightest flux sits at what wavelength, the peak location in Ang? 5261.28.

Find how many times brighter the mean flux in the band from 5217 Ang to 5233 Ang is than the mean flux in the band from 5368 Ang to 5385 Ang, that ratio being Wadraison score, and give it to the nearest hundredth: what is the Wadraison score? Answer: 0.98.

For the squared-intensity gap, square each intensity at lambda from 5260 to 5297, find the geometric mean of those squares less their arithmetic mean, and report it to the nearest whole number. -12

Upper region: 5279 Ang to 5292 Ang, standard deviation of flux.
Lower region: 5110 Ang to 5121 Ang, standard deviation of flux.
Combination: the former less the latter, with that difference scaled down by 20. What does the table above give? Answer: 0.02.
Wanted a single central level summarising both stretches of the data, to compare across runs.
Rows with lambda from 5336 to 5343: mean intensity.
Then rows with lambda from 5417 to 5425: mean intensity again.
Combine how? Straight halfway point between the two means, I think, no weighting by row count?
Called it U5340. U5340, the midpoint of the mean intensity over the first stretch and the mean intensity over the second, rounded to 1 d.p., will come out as 28.0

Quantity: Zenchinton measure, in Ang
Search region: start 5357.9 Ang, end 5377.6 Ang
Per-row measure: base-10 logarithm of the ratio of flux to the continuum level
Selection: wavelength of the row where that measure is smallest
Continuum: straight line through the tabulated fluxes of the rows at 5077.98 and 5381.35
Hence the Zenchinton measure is 5373.92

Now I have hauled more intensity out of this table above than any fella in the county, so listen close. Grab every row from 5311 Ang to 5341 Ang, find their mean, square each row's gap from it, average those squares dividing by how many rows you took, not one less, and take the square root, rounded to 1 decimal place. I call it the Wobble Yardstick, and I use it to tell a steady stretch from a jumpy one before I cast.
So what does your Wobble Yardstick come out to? 2.5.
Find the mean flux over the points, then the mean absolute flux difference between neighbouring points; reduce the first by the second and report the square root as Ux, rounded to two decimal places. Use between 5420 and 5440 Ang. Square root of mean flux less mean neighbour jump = 5.03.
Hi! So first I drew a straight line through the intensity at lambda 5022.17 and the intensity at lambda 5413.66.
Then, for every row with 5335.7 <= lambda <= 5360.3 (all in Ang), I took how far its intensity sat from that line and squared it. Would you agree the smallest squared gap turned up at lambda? 5351.69 Ang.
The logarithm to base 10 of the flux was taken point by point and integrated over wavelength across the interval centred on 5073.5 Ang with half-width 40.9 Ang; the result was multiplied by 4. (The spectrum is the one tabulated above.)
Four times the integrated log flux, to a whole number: 473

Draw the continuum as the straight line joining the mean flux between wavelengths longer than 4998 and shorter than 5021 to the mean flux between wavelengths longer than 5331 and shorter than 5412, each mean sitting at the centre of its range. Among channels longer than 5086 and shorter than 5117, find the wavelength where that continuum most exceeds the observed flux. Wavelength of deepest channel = 5101.42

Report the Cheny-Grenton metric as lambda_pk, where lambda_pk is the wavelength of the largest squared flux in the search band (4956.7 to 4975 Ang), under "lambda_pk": 4962.39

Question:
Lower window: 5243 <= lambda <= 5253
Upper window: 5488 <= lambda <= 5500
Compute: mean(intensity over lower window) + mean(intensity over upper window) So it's 58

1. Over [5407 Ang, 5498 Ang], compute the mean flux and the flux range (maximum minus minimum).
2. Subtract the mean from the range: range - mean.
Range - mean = -22.9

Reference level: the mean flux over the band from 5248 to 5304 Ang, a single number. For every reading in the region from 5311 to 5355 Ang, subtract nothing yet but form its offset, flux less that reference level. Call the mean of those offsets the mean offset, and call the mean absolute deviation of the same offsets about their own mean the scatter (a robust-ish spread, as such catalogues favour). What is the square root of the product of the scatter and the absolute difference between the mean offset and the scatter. 1.50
